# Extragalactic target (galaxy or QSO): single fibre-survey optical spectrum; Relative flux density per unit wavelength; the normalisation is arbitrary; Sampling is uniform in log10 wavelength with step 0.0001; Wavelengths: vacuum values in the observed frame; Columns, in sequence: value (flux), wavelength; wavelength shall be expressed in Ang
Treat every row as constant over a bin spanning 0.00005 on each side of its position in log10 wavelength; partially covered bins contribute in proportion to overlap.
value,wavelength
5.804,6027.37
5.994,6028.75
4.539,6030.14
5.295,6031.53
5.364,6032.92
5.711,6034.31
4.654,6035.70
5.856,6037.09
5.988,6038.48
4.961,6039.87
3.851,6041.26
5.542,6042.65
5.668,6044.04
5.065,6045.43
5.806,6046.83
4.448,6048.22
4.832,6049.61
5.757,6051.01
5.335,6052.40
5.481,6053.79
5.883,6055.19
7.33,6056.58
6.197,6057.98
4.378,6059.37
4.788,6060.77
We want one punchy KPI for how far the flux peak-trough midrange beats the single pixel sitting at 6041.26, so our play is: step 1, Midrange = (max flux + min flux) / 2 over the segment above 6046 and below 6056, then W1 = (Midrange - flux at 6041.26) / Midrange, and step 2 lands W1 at 0.25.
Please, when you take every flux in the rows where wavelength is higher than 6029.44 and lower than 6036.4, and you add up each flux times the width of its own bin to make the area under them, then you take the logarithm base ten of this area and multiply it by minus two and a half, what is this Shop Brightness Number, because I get -3.88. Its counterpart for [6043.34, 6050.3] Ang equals -3.89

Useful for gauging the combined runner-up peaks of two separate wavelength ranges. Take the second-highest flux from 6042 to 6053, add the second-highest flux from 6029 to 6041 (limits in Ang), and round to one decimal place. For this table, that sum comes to 11.6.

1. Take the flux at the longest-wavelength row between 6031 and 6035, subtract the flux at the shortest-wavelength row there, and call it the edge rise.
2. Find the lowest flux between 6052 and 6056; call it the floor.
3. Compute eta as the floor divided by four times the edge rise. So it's 3.2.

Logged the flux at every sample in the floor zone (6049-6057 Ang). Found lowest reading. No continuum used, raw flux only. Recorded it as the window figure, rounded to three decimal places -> 4.832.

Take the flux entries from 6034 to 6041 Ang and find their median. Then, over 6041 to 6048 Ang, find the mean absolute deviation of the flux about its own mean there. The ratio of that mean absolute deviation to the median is 0.102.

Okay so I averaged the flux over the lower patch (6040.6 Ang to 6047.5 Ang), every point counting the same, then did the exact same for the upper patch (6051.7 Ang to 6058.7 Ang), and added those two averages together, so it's 11.2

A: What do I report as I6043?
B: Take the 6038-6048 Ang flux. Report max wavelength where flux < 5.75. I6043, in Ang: 6045.43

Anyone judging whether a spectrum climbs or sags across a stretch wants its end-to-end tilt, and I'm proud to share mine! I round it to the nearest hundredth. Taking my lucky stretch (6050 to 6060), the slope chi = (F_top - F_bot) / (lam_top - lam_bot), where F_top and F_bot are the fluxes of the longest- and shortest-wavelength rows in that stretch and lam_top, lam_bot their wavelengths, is -0.16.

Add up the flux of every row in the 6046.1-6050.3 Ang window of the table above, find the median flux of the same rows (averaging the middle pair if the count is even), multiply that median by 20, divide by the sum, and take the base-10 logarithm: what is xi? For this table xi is 0.807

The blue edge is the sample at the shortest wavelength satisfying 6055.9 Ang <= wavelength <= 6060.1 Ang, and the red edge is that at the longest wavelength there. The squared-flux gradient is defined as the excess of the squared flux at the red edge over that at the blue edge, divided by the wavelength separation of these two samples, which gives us -12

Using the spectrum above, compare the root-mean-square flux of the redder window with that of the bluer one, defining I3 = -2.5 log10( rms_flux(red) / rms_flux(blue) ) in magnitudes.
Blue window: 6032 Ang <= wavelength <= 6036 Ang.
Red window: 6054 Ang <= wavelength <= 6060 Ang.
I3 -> -0.15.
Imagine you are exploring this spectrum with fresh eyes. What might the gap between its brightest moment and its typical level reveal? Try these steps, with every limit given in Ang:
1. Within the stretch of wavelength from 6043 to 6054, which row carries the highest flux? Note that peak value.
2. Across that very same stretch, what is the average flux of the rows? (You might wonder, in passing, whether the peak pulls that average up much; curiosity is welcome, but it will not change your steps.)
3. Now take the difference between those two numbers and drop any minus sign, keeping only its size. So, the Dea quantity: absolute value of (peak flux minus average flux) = 0.51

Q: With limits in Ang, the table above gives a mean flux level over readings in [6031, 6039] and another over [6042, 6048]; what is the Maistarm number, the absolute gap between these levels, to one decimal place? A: 0.0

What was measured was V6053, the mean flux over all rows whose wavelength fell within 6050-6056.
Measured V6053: 5.6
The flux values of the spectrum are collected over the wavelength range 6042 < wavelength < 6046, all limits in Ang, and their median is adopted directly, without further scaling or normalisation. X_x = 5.54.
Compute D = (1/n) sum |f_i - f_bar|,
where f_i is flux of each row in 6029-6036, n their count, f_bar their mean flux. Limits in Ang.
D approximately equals 0.41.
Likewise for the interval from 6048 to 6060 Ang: 0.69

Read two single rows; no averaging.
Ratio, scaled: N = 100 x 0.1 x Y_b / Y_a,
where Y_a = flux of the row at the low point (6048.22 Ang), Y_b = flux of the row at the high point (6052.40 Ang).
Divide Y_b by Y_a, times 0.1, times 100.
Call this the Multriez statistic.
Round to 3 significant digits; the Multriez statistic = 12.0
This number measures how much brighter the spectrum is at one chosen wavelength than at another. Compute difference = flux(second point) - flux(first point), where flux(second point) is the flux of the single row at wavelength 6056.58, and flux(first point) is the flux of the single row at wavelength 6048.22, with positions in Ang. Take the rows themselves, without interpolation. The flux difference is 2.9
